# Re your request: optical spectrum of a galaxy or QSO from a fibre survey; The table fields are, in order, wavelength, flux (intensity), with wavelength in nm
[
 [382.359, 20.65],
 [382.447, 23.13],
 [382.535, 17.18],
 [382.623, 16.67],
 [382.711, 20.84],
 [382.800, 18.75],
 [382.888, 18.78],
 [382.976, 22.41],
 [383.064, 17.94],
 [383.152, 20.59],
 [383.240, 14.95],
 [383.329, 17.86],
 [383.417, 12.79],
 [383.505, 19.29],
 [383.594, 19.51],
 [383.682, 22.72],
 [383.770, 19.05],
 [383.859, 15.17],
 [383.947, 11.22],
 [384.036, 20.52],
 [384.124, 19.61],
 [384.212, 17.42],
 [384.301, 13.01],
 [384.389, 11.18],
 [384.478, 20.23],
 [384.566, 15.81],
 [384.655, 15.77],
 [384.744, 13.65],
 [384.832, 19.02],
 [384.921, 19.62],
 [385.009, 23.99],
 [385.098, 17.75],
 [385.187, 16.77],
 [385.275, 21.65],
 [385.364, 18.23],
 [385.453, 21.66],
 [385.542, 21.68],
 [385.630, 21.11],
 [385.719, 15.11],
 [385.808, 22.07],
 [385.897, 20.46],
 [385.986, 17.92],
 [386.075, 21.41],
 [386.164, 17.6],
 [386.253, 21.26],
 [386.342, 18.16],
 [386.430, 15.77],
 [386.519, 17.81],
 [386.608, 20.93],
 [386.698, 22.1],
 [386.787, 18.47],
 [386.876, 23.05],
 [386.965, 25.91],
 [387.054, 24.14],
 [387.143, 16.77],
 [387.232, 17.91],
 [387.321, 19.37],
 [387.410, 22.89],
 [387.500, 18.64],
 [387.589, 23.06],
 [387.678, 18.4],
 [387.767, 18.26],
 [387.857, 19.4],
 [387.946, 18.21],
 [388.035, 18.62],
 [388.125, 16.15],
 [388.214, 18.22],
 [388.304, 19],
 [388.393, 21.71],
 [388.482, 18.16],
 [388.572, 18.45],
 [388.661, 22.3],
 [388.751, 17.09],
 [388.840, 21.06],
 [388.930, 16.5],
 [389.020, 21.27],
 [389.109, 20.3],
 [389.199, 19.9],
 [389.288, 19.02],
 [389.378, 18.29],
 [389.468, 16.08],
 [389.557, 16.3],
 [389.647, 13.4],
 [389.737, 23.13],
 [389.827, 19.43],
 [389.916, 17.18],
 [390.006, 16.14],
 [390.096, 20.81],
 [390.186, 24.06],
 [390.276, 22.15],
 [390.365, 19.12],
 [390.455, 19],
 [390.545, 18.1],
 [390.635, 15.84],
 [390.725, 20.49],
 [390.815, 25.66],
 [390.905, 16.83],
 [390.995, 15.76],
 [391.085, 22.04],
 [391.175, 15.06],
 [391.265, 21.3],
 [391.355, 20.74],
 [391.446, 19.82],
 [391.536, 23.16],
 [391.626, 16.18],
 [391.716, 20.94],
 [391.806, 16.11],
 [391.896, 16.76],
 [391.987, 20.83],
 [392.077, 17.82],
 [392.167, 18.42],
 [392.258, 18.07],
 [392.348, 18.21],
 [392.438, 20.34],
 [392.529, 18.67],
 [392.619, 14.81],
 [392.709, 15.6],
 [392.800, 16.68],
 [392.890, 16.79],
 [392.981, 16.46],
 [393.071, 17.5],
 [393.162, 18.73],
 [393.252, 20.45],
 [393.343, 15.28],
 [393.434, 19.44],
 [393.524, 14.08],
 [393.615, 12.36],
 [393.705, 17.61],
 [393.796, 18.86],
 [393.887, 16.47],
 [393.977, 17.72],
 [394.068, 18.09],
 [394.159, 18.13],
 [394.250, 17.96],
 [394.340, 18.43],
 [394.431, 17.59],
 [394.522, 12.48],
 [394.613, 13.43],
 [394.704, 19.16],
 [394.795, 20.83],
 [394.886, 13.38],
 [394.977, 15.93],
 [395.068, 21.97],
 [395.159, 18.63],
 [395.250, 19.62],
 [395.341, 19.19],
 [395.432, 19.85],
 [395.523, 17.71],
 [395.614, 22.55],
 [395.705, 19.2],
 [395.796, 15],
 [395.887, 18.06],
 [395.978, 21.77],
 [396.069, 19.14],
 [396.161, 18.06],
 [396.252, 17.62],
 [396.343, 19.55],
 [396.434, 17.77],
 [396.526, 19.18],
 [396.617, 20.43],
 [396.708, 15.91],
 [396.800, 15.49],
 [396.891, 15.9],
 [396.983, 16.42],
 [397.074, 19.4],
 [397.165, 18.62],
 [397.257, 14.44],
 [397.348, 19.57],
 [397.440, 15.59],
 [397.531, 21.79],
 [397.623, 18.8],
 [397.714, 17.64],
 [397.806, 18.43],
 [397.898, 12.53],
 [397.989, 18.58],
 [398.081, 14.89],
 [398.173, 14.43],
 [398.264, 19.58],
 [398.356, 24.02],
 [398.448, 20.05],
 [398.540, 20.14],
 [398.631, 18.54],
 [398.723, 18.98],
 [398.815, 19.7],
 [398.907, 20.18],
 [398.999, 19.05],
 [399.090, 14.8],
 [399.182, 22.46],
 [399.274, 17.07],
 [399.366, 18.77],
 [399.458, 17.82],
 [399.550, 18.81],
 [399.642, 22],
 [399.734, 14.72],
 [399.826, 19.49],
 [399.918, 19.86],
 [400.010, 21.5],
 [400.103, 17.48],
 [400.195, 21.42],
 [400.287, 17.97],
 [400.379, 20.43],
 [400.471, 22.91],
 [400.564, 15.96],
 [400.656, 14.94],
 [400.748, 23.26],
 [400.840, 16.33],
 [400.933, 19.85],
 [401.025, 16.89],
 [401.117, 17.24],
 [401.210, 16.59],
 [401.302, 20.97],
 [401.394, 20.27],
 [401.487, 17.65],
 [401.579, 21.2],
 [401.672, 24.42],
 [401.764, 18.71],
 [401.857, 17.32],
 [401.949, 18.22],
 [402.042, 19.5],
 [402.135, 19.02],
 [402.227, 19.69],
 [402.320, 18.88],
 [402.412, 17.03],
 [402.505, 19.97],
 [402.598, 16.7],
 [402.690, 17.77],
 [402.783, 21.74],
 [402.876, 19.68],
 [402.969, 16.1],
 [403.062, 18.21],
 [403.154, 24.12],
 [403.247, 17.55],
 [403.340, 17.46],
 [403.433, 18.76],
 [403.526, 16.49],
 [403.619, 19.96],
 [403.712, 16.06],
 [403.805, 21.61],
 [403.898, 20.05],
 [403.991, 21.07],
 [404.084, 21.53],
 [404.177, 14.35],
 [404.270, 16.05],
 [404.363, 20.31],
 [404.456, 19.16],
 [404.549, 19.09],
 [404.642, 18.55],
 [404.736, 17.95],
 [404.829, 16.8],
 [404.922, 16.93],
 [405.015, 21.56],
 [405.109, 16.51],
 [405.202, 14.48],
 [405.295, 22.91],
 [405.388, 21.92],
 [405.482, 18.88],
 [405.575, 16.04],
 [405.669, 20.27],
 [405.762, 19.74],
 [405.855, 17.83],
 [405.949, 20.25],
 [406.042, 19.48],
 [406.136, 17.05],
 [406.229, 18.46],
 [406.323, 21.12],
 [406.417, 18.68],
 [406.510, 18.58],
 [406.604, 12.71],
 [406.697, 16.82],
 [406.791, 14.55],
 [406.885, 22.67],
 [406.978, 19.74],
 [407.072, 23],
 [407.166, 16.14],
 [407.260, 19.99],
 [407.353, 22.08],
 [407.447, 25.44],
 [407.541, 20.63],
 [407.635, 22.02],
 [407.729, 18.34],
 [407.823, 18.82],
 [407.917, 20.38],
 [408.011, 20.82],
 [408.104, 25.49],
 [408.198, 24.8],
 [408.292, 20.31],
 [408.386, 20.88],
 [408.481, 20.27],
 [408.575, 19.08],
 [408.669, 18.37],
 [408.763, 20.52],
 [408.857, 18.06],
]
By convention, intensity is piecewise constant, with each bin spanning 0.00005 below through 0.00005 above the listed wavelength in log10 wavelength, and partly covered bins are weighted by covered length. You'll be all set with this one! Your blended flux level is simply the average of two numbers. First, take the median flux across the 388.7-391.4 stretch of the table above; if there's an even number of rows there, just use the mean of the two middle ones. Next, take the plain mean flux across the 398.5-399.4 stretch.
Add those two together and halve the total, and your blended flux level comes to 19.0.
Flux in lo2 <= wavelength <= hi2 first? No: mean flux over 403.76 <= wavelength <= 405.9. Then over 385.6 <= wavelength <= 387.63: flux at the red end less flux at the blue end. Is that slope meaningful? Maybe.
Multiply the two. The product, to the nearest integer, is 37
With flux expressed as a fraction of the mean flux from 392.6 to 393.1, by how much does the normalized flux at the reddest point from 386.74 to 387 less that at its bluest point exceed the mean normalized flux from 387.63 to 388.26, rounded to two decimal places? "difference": -0.66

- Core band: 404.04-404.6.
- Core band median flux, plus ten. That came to 29.1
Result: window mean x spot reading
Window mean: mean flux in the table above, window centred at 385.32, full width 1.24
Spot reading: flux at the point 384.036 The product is 400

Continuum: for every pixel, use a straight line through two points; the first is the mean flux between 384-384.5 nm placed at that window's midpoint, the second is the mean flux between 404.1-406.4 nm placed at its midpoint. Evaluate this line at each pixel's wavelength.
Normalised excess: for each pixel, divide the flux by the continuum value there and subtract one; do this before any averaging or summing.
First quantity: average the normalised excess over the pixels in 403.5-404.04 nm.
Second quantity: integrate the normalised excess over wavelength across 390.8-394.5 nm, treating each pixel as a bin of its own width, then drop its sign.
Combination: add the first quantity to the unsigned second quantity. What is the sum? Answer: 0.14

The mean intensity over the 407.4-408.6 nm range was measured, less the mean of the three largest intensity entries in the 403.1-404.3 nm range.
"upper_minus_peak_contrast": -1.1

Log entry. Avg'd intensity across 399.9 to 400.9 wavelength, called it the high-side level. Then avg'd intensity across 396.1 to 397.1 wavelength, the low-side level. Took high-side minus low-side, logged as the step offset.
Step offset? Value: 1.5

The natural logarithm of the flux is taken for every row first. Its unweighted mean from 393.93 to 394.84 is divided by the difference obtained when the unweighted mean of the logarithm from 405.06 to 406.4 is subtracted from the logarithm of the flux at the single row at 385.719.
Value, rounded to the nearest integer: -13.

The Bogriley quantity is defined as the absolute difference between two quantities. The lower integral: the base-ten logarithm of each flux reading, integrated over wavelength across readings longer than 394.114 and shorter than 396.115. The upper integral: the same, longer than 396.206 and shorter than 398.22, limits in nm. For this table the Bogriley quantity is 0.02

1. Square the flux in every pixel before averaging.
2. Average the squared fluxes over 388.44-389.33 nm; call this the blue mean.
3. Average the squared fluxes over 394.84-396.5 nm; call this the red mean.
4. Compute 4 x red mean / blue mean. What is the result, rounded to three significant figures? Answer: 3.70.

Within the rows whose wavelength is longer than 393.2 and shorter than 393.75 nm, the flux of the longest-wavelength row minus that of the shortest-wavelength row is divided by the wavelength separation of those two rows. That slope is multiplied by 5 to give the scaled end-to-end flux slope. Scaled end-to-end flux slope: -31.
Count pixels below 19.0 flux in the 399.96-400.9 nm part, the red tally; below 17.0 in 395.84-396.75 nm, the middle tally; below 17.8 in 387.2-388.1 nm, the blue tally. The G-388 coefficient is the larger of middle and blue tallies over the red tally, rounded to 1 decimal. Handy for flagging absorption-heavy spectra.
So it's 0.2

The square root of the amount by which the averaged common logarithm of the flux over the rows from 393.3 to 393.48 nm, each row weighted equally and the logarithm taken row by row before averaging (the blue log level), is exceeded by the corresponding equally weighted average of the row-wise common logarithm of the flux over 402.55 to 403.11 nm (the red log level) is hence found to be 0.16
